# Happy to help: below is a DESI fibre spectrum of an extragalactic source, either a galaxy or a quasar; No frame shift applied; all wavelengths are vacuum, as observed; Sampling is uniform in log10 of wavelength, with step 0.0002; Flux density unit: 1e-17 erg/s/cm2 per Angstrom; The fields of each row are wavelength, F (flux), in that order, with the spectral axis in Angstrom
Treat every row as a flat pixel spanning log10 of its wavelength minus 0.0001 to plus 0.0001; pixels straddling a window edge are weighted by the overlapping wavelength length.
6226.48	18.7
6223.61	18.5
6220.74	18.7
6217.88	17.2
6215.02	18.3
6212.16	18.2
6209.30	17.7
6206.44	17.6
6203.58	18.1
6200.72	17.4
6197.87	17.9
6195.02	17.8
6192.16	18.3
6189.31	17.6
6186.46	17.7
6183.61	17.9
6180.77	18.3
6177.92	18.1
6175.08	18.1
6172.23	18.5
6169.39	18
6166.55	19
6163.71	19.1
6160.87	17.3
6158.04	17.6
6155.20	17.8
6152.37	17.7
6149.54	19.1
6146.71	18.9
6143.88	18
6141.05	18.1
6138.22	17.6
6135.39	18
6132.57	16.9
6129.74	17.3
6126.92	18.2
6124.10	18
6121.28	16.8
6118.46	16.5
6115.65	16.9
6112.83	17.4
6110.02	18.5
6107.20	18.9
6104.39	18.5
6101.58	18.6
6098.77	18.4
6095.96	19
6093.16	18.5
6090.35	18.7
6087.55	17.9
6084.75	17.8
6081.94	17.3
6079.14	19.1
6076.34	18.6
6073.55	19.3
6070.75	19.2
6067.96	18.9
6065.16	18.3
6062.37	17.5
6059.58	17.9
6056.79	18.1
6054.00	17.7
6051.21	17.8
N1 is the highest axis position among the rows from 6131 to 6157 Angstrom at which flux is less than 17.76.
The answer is 6152.37 Angstrom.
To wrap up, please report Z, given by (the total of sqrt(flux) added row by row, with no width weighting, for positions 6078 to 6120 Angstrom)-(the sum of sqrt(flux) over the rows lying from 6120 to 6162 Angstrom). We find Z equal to 0.5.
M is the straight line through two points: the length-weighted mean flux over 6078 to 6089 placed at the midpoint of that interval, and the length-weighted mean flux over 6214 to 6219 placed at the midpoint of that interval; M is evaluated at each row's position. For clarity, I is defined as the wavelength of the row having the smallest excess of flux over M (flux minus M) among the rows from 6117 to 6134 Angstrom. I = 6118.46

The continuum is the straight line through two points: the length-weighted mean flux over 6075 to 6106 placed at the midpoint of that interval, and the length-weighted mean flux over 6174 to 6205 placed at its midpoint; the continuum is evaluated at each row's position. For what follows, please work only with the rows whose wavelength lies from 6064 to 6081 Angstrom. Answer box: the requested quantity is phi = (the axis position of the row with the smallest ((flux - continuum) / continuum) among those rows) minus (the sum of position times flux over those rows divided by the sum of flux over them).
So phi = -7.0 Angstrom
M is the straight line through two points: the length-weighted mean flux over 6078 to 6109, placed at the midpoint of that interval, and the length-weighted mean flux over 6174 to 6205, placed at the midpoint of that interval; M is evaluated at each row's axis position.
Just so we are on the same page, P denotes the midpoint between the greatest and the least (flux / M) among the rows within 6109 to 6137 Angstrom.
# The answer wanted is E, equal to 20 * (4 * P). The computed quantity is 76.4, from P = 0.96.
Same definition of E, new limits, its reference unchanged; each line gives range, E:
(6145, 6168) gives 80.6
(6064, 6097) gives 79.1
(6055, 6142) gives 77.8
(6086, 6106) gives 80.1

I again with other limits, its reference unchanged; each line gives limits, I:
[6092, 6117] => 6115.65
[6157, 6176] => 6160.87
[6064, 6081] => 6065.16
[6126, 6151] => 6132.57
